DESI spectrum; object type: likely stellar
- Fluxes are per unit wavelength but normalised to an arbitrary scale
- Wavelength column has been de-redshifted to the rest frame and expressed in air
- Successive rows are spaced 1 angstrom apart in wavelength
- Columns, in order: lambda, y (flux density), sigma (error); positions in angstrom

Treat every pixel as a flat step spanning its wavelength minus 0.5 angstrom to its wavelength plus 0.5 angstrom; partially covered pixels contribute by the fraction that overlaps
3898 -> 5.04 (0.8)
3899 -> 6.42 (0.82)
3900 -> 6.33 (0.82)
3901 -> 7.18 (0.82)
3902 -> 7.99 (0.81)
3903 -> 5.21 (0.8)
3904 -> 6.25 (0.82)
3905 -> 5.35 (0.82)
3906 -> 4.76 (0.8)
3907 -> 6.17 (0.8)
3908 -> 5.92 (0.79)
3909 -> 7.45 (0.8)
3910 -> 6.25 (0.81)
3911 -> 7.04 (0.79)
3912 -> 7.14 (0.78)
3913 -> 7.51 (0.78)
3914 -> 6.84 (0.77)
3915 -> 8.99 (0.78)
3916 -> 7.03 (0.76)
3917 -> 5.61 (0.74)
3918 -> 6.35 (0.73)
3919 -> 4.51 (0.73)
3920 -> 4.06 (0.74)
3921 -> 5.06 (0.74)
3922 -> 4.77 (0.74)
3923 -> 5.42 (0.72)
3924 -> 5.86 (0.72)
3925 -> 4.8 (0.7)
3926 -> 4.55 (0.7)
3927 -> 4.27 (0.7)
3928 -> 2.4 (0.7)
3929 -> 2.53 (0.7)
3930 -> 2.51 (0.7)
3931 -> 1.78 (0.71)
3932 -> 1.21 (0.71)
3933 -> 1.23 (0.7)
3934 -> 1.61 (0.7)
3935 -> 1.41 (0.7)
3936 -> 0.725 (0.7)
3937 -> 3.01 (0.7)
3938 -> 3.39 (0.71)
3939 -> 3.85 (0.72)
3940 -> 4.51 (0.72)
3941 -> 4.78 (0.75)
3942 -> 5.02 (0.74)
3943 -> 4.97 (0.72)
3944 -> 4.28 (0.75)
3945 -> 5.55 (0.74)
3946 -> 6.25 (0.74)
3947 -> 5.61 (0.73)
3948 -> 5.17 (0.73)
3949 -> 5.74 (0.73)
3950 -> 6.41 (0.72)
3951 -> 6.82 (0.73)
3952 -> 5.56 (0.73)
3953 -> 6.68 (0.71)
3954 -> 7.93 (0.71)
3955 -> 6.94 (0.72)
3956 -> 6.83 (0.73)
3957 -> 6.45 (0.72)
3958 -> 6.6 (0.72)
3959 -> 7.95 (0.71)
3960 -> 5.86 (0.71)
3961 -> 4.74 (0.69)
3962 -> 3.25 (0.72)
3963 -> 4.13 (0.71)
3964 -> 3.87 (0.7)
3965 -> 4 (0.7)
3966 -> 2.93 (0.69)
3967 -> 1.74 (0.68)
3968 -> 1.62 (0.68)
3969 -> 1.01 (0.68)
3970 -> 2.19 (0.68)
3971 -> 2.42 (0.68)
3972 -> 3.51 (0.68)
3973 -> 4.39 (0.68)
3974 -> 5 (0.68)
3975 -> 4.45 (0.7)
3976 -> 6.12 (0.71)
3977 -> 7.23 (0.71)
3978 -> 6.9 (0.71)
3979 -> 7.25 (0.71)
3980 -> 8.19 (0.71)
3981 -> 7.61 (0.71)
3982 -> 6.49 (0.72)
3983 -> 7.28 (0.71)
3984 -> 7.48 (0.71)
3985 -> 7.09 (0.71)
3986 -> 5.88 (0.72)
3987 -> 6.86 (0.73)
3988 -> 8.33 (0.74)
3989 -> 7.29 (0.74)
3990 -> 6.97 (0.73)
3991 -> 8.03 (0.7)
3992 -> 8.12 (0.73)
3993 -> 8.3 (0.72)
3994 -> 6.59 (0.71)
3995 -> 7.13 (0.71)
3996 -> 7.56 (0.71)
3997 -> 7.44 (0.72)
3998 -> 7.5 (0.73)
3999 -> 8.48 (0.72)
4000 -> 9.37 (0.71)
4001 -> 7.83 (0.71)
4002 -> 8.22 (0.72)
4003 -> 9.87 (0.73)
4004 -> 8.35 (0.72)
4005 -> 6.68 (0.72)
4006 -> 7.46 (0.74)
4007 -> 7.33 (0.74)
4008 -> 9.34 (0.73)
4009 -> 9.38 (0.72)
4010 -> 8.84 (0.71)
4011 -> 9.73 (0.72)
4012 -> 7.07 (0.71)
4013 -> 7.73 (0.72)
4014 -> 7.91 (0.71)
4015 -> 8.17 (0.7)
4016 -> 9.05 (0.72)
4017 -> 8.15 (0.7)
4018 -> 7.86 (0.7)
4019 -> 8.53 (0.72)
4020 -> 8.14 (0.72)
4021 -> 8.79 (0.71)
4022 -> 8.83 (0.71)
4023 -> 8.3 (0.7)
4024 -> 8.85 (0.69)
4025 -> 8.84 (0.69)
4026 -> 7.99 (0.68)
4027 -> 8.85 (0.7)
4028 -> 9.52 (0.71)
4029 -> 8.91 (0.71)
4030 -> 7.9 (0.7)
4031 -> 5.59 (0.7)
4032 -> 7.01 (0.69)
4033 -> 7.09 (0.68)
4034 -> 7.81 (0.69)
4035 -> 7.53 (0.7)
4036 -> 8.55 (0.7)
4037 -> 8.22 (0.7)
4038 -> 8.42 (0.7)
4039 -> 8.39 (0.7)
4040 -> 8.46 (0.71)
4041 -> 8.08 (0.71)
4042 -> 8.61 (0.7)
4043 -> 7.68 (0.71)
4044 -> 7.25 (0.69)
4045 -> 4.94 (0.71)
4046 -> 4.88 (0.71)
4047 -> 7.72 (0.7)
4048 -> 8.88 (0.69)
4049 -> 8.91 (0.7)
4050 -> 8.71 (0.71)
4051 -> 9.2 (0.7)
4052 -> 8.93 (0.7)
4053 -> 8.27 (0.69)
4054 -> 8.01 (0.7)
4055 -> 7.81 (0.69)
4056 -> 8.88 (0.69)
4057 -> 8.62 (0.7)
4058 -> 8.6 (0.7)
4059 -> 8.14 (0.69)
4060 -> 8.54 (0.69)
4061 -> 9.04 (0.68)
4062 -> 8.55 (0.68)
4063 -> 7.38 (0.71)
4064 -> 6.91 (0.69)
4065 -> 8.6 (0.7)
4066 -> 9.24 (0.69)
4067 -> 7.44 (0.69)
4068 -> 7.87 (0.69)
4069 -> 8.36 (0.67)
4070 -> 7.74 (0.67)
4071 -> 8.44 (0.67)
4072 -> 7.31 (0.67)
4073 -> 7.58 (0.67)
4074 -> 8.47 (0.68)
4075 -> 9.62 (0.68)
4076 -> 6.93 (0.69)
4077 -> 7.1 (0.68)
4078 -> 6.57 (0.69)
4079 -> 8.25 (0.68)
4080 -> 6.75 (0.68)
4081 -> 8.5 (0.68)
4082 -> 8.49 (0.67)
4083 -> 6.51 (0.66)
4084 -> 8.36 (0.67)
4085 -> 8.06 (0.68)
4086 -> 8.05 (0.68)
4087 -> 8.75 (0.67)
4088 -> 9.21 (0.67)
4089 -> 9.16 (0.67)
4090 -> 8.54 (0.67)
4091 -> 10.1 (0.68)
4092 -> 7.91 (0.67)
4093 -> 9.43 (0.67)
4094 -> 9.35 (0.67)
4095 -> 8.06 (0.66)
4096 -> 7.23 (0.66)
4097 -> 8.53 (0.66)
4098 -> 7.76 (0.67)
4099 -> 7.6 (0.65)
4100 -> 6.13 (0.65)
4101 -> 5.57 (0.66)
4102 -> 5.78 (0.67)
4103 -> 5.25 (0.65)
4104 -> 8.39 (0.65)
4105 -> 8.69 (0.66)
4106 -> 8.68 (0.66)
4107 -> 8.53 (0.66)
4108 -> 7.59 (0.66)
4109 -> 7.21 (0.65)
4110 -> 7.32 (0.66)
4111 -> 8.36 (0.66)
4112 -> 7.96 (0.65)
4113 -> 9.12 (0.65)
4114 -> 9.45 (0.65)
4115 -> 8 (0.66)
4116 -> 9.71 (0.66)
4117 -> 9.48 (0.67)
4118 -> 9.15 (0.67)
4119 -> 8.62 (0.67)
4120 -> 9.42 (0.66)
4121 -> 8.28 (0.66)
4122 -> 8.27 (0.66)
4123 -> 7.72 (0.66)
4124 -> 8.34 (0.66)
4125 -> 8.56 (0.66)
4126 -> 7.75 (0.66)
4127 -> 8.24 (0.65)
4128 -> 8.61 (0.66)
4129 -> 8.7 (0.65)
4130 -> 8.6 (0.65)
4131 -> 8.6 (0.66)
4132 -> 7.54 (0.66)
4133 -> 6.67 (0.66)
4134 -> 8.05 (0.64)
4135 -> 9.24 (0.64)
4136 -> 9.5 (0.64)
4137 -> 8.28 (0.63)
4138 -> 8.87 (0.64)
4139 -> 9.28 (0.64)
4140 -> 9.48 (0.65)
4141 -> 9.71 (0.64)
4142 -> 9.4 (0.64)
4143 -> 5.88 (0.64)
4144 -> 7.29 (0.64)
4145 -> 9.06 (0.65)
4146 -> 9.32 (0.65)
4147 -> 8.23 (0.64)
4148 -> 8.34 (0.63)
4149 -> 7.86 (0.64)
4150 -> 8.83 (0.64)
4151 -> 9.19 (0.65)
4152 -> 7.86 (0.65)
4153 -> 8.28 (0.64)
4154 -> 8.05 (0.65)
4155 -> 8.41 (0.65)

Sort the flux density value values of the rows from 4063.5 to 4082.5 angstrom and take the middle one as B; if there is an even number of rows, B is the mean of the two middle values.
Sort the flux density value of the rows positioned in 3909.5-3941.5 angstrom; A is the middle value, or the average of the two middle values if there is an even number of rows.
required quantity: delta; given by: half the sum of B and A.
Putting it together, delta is 6.2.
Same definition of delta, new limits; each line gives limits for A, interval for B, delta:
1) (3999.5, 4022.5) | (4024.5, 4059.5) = 8.2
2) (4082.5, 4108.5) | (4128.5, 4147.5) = 8.5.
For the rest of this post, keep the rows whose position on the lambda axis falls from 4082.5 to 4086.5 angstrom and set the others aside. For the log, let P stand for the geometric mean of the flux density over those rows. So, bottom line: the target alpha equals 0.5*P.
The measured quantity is 3.9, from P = 7.7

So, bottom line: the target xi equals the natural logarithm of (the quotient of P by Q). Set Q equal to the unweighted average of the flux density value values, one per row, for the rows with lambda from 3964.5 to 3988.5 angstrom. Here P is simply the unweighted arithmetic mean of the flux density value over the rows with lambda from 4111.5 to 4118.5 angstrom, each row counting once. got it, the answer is 0.5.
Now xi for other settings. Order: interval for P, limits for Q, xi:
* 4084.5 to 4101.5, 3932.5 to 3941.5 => 1.1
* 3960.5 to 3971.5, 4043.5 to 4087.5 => -1.0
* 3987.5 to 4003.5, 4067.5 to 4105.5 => 0.0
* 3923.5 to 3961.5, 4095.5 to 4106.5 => -0.4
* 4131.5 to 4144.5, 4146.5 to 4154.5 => 0.0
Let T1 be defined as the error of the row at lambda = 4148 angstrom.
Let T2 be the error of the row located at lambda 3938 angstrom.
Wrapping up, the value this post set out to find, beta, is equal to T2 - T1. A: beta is 0.08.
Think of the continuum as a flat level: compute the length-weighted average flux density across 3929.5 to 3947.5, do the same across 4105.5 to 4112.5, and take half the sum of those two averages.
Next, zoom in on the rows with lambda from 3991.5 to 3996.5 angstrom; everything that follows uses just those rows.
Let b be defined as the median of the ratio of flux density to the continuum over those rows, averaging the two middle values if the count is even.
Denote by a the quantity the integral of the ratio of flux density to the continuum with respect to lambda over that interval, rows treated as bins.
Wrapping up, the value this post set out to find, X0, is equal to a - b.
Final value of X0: 5.3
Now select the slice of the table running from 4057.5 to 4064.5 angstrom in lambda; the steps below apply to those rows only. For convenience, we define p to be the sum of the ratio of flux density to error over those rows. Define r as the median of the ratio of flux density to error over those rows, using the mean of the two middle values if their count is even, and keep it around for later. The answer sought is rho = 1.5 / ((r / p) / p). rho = 836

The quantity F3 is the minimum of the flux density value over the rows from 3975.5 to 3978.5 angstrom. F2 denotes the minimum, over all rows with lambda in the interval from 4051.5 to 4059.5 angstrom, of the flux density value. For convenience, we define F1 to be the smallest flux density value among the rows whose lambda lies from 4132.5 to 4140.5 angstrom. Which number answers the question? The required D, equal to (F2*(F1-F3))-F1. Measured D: -2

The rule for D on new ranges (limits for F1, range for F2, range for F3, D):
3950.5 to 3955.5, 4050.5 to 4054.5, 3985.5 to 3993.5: -8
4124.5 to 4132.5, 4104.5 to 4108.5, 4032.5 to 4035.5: -4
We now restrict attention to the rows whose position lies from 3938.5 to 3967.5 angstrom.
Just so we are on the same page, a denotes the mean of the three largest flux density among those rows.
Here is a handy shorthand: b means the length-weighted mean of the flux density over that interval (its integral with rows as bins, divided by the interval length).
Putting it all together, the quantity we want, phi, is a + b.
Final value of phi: 12.9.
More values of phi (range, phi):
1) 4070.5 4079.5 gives 16.7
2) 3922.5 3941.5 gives 8.5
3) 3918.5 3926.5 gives 10.3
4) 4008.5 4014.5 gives 17.8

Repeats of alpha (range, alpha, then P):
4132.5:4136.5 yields 4.1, 8.3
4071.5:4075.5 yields 4.1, 8.2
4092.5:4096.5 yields 4.2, 8.5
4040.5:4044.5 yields 3.9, 7.9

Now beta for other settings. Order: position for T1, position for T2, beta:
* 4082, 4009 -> 0.05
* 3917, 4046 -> -0.03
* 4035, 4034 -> -0.01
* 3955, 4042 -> -0.02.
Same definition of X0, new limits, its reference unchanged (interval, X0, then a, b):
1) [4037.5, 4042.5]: 5.9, 7.4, 1.48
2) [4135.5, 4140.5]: 6.4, 8.0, 1.63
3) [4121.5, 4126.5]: 5.7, 7.1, 1.45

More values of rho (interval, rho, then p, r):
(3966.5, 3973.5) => 287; 25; 3.2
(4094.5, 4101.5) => 773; 77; 11.6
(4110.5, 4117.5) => 954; 94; 14.0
